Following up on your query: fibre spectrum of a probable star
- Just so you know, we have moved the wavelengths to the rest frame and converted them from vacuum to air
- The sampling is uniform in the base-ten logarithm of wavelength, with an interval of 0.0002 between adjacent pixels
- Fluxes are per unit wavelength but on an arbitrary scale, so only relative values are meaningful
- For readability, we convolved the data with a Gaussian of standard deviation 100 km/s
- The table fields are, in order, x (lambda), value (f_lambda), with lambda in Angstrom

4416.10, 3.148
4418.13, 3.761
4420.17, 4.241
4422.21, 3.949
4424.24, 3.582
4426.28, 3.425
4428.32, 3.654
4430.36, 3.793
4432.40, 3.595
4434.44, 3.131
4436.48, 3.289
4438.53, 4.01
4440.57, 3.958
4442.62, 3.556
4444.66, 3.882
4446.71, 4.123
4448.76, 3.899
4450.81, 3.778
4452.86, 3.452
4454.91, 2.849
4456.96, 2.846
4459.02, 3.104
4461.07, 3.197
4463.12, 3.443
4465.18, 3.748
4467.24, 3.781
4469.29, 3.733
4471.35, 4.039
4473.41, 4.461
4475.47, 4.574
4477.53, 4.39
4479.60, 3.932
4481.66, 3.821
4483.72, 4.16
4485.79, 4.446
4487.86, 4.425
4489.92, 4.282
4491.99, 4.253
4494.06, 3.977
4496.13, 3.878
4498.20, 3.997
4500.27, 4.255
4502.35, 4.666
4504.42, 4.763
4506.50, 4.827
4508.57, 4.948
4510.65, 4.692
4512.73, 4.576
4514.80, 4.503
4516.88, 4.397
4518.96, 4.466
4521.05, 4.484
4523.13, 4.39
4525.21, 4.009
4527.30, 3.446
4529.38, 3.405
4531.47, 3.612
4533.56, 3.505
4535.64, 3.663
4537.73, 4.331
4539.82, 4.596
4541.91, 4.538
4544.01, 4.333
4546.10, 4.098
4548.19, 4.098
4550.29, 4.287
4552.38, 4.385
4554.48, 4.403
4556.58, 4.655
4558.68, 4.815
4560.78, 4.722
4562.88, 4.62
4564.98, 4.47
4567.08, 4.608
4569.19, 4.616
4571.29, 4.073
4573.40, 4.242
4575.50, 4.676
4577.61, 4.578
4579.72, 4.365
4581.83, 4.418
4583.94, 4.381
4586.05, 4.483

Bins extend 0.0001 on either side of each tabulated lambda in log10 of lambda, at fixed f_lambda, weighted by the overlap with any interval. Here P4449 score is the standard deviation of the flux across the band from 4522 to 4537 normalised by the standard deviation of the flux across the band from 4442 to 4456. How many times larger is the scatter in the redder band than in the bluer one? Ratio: 0.86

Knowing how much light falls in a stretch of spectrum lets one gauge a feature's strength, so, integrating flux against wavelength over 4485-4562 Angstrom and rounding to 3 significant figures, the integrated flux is 331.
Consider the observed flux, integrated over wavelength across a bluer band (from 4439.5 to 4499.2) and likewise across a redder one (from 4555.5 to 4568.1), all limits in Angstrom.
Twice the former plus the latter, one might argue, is 520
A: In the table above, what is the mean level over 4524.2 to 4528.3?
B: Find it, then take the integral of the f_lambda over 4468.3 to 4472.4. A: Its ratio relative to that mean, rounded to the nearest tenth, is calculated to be 4.3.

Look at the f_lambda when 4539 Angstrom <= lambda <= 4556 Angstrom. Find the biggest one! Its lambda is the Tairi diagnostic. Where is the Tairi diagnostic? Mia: 4539.82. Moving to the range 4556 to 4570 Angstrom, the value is 4558.68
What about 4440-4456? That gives 4446.71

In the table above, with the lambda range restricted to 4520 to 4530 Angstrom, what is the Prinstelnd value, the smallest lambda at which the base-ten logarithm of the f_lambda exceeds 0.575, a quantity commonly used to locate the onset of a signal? 4521.05 Angstrom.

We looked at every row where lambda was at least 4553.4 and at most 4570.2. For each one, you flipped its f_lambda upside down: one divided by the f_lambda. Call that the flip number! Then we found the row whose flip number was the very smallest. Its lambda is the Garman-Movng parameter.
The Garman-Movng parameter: 4558.68 Angstrom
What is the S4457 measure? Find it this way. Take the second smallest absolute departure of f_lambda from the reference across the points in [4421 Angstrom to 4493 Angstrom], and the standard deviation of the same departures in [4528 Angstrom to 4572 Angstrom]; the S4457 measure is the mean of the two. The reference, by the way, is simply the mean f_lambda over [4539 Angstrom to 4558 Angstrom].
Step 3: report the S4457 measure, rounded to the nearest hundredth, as 0.16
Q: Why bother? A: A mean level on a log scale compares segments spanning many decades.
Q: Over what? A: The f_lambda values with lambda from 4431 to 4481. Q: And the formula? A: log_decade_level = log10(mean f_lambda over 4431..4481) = 0.57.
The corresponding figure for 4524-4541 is 0.58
